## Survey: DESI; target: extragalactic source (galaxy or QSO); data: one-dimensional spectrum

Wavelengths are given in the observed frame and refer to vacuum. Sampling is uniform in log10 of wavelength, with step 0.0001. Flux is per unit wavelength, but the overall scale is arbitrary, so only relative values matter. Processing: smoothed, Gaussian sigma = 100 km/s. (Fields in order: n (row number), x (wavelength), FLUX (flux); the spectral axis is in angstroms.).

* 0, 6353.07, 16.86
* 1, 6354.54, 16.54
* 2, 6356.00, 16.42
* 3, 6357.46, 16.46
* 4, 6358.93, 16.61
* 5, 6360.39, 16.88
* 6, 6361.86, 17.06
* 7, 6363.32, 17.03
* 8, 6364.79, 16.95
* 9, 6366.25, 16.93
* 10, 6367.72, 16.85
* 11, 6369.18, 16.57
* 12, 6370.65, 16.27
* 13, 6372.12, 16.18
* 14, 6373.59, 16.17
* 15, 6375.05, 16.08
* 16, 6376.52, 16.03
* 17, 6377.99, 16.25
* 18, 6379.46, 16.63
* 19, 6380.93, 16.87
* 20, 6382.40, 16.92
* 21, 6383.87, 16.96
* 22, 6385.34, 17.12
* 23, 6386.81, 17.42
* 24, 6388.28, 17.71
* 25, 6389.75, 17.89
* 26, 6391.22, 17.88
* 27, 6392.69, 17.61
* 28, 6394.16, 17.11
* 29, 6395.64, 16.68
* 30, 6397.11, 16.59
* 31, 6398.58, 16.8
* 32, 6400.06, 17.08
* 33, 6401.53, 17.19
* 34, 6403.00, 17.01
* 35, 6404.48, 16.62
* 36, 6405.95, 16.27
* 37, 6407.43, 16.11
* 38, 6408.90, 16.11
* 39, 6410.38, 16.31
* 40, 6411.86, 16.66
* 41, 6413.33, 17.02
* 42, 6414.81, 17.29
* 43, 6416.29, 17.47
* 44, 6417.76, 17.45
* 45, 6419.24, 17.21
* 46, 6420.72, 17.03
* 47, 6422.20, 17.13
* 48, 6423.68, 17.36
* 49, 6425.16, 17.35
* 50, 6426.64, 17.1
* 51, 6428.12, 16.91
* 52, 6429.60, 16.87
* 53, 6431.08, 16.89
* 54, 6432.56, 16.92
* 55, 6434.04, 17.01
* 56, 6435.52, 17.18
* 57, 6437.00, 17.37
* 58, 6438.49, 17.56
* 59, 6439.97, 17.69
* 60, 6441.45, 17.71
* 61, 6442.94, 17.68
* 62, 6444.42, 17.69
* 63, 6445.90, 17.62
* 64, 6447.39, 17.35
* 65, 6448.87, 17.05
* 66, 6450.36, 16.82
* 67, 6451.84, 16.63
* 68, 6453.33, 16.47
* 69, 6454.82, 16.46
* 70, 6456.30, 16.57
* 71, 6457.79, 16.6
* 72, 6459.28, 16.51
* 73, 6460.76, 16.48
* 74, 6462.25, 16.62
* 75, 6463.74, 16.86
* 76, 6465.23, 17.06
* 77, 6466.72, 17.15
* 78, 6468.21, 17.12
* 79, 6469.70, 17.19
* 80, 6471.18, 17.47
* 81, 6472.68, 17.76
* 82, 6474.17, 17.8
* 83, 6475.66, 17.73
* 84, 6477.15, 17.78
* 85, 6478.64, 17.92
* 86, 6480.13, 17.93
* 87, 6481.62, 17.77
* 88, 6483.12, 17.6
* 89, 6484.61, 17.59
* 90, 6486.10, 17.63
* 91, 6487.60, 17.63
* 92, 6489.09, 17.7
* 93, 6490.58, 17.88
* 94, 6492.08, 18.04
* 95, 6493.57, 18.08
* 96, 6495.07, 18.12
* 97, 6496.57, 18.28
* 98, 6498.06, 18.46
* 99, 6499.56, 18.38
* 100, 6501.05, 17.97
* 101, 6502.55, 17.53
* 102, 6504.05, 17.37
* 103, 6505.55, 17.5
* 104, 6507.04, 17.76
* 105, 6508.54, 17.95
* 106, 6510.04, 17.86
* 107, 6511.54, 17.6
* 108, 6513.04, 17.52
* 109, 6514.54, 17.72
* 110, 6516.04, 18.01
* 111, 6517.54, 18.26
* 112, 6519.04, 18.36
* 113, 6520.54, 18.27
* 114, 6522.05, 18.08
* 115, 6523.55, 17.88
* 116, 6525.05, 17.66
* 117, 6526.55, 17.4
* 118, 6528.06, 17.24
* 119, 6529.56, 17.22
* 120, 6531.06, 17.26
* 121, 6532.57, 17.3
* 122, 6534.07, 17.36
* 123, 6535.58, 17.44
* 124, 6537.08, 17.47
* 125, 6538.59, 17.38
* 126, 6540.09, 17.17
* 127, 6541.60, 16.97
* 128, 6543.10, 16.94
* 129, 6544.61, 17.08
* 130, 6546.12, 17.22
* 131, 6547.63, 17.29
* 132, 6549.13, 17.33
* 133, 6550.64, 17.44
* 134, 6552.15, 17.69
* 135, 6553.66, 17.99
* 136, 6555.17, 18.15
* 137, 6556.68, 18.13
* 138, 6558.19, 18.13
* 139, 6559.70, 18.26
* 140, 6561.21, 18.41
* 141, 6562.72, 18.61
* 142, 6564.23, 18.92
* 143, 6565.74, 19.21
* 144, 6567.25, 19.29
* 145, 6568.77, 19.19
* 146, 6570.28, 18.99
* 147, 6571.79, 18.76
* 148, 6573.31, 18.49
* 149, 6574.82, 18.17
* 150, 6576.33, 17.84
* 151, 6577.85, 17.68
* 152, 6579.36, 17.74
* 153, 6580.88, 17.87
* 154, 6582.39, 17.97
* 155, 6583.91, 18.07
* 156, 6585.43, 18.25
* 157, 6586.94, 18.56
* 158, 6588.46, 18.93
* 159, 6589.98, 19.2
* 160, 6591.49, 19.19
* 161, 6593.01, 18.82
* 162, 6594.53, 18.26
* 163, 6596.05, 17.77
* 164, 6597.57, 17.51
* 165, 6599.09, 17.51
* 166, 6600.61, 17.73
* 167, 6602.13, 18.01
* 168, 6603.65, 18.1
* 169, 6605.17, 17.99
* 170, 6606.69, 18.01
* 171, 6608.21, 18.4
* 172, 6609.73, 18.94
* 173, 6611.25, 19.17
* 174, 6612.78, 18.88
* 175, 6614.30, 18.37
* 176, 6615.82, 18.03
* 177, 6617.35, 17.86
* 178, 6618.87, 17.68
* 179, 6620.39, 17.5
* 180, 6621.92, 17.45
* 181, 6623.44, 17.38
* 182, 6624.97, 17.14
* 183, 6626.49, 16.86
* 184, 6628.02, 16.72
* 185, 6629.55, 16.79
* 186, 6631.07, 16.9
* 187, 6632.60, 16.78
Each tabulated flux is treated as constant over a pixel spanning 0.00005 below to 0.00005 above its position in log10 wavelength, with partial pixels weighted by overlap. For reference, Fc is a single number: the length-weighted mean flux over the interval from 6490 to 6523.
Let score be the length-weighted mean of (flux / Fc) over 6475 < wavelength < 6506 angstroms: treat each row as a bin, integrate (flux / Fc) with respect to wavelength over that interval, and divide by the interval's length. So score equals 0.99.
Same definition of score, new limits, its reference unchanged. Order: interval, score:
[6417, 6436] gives 0.95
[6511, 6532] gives 0.99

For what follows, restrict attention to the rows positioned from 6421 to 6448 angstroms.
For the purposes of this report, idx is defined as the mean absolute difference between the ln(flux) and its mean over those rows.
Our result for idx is 0.0153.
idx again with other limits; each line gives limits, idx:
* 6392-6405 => 0.0154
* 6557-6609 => 0.0247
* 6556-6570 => 0.0223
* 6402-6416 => 0.0214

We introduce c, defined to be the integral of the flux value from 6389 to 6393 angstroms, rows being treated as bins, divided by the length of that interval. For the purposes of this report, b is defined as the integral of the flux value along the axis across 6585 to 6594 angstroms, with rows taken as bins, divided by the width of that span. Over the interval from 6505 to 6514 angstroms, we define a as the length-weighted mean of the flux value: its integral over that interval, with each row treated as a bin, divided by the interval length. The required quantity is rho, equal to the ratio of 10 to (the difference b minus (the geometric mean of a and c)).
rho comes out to 9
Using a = 17.7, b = 18.8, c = 17.8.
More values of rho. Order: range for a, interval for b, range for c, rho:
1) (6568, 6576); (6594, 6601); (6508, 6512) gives -20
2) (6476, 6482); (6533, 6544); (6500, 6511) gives -18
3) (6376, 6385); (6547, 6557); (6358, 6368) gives 11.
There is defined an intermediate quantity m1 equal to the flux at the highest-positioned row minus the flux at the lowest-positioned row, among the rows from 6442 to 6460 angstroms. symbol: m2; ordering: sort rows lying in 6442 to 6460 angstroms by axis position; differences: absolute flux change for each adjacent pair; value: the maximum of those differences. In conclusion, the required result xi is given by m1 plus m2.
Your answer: -0.9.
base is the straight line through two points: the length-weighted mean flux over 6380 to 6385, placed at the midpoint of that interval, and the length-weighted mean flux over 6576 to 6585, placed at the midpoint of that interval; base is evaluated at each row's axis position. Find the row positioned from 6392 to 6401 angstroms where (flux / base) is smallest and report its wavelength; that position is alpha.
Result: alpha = 6397.11 angstroms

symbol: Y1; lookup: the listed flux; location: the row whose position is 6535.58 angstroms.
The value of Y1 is 17.44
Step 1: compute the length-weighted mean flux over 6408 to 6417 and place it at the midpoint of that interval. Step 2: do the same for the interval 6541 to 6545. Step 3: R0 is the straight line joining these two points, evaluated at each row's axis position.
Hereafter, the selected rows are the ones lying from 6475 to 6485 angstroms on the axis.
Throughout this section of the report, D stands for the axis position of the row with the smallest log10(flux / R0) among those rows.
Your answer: 6484.61 angstroms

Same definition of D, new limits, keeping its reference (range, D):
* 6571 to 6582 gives 6577.85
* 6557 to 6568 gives 6558.19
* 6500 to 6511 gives 6504.05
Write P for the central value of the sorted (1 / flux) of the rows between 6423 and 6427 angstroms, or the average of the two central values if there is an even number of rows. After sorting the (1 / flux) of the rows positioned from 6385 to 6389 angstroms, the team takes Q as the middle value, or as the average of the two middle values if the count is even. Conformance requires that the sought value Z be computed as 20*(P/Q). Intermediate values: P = 0.058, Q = 0.0574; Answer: 20.1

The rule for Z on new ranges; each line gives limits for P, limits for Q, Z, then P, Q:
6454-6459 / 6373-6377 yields 19.4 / 0.060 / 0.0622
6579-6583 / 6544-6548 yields 19.3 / 0.056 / 0.0581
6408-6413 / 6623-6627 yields 21.0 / 0.061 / 0.0583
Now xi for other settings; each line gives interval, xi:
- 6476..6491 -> 0.3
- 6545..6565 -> 2.0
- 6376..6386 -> 1.5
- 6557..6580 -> -0.1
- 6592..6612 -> 0.9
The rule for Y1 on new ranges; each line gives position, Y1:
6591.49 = 19.19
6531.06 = 17.26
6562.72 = 18.61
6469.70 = 17.19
